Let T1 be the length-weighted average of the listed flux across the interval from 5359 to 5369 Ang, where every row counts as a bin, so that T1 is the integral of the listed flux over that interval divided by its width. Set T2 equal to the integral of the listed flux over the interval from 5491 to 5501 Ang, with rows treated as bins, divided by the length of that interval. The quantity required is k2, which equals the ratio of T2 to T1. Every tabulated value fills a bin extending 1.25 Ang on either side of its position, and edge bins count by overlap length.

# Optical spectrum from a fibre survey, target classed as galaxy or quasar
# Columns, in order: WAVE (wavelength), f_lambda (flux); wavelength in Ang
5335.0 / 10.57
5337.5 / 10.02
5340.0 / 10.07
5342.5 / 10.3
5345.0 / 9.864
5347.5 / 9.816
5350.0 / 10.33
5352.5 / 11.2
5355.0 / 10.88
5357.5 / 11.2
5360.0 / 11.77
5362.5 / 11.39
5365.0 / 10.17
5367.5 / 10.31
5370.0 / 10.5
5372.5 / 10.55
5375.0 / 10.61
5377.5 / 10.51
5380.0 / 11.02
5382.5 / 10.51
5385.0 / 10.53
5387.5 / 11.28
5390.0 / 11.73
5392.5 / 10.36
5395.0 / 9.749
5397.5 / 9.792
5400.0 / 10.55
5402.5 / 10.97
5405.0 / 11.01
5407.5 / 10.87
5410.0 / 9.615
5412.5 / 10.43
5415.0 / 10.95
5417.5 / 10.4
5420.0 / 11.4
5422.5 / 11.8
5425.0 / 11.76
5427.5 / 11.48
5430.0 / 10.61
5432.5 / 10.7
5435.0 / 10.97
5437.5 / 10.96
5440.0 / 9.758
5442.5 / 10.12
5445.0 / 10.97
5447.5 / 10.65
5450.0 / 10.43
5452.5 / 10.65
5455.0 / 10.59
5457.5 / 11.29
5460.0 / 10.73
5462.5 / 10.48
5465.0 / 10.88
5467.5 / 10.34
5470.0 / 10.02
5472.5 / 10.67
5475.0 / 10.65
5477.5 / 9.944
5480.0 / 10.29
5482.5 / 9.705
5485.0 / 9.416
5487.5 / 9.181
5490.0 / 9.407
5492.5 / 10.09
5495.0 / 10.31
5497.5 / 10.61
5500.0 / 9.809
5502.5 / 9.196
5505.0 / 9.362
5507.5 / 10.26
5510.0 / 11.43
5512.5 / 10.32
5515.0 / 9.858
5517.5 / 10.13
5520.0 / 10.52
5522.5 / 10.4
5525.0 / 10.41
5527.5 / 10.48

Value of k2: 0.94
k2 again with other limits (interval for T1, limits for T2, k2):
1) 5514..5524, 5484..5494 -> 0.93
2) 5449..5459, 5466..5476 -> 0.97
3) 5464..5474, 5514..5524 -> 0.98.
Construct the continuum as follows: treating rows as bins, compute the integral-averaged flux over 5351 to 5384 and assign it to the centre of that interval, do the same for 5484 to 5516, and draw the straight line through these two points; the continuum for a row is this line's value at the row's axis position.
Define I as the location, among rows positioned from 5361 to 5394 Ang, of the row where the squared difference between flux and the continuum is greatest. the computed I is 5390.0 Ang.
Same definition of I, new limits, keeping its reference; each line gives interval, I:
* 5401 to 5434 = 5422.5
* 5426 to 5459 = 5457.5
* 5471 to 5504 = 5487.5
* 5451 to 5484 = 5457.5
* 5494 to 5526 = 5510.0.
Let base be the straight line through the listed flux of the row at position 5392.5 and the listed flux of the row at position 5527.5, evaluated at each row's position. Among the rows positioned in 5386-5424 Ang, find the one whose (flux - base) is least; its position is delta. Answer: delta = 5410.0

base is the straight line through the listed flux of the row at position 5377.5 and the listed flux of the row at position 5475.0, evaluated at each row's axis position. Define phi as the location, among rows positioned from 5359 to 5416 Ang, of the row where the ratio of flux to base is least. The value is 5410.0 Ang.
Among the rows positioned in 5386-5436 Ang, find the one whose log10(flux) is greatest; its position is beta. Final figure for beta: 5422.5 Ang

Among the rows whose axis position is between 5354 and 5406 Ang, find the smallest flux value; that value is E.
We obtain 9.749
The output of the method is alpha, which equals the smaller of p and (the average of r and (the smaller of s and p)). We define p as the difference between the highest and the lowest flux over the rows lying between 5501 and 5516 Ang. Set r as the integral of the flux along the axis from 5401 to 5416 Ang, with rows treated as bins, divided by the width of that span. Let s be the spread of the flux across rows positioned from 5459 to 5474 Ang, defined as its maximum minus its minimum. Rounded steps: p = 2.2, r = 10.6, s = 0.86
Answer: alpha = 2.2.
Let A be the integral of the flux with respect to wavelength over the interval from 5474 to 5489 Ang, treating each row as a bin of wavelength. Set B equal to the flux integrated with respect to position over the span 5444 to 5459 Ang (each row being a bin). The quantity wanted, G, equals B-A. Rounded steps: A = 148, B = 161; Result 14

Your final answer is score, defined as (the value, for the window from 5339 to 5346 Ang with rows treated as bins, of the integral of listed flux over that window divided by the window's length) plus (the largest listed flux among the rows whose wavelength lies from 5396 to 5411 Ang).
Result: 21.1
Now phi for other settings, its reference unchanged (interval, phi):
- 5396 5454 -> 5410.0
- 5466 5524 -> 5502.5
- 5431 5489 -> 5487.5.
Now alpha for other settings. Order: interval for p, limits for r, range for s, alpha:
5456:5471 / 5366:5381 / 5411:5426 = 1.3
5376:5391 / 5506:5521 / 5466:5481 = 1.2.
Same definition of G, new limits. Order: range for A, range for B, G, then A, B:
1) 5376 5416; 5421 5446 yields -152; 425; 273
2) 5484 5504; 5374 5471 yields 843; 195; 1039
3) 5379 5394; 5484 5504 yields 32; 163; 195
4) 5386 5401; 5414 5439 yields 119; 159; 277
